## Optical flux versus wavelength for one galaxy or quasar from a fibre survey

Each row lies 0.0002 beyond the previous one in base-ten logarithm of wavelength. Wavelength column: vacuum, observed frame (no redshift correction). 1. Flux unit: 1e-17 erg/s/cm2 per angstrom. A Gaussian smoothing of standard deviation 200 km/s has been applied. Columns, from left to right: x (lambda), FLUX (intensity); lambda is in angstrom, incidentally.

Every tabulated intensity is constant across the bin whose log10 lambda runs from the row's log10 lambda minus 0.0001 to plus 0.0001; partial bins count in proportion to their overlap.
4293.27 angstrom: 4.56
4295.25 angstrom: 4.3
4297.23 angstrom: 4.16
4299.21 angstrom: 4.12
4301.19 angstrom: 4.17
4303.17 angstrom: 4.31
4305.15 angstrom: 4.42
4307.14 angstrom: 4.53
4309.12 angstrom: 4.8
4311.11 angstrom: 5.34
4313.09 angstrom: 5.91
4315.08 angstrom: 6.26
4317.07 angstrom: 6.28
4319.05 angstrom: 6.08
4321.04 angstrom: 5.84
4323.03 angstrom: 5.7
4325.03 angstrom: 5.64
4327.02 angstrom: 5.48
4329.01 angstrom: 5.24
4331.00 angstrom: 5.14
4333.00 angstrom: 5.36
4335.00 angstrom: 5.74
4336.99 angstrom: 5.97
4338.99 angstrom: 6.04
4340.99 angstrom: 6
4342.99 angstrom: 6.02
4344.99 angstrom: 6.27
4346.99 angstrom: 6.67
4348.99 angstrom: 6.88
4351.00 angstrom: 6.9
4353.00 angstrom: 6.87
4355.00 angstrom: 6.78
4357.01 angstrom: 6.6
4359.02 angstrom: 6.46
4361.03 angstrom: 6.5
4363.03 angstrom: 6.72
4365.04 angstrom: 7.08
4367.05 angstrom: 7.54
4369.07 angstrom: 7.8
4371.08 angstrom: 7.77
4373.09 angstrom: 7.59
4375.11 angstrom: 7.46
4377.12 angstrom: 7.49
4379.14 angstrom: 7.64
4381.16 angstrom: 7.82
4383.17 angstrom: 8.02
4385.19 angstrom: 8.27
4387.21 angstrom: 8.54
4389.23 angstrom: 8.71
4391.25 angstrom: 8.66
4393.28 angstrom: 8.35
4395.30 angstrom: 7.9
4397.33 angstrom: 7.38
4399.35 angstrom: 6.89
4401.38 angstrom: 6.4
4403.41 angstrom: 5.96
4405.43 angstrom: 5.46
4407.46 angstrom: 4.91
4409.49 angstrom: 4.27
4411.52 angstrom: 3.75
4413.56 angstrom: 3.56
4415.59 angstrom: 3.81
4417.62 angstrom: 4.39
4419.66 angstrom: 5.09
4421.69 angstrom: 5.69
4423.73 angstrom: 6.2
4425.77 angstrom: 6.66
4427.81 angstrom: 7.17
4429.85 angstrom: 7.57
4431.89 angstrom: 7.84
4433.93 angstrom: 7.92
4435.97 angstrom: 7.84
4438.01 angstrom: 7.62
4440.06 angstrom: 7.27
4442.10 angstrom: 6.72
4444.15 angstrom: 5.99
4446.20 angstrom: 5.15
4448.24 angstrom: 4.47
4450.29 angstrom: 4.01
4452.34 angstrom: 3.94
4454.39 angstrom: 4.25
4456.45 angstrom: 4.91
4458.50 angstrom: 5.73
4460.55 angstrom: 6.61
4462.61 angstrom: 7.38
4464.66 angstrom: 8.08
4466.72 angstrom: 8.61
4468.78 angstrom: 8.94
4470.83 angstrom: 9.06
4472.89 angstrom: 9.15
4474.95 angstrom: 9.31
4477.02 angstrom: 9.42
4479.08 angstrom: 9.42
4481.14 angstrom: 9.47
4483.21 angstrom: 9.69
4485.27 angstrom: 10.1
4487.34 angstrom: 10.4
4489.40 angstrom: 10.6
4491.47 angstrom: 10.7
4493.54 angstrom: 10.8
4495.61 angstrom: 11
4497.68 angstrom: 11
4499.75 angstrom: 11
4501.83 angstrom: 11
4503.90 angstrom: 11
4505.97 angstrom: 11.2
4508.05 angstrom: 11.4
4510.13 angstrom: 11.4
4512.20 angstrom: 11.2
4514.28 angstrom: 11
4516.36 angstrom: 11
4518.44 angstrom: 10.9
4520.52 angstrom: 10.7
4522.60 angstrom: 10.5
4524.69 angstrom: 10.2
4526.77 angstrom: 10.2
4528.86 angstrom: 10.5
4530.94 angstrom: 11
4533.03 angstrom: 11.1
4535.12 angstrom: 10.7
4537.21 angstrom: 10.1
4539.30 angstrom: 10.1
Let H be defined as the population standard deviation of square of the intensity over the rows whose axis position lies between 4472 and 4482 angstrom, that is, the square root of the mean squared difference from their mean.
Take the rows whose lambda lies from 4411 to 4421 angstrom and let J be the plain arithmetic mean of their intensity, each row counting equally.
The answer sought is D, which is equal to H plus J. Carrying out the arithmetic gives 6.3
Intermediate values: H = 2.1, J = 4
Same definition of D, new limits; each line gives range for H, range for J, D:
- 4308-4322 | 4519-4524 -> 16.2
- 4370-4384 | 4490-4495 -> 13.6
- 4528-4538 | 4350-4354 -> 14.5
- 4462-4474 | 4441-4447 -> 16.4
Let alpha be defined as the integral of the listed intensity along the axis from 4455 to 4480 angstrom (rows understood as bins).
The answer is 200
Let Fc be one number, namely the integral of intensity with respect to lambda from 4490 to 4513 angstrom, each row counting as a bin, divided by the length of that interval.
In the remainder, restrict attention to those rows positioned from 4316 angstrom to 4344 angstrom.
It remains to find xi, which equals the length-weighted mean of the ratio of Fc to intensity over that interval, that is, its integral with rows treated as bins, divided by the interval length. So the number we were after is 1.9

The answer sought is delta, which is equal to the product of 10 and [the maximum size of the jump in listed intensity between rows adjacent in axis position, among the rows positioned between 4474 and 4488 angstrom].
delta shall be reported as 4.1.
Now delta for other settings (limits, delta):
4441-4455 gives 8.4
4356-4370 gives 4.6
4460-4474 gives 7.7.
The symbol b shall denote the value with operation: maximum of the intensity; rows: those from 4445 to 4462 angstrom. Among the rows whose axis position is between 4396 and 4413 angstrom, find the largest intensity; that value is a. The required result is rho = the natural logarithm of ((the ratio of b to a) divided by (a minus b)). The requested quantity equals 0.2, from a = 7.38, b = 6.61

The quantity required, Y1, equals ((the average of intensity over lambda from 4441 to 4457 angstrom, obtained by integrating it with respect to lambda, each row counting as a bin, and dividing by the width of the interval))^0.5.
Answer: 2.22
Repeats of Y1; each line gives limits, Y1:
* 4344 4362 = 2.58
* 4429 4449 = 2.62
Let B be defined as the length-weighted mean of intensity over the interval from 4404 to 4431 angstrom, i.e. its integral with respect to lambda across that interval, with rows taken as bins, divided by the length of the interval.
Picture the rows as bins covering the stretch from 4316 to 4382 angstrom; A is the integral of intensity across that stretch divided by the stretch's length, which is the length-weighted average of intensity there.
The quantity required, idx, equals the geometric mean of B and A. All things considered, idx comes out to 5.88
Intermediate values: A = 6.5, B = 5.3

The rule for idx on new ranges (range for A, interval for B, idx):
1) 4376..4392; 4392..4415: 6.92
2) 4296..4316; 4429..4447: 5.84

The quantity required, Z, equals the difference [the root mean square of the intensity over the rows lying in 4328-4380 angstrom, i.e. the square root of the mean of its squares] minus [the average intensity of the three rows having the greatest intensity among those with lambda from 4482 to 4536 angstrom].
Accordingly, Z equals -4.7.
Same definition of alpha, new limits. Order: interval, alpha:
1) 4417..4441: 163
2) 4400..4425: 125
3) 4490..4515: 276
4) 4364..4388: 186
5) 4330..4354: 148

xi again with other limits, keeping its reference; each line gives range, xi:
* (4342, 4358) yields 1.7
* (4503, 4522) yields 1.0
